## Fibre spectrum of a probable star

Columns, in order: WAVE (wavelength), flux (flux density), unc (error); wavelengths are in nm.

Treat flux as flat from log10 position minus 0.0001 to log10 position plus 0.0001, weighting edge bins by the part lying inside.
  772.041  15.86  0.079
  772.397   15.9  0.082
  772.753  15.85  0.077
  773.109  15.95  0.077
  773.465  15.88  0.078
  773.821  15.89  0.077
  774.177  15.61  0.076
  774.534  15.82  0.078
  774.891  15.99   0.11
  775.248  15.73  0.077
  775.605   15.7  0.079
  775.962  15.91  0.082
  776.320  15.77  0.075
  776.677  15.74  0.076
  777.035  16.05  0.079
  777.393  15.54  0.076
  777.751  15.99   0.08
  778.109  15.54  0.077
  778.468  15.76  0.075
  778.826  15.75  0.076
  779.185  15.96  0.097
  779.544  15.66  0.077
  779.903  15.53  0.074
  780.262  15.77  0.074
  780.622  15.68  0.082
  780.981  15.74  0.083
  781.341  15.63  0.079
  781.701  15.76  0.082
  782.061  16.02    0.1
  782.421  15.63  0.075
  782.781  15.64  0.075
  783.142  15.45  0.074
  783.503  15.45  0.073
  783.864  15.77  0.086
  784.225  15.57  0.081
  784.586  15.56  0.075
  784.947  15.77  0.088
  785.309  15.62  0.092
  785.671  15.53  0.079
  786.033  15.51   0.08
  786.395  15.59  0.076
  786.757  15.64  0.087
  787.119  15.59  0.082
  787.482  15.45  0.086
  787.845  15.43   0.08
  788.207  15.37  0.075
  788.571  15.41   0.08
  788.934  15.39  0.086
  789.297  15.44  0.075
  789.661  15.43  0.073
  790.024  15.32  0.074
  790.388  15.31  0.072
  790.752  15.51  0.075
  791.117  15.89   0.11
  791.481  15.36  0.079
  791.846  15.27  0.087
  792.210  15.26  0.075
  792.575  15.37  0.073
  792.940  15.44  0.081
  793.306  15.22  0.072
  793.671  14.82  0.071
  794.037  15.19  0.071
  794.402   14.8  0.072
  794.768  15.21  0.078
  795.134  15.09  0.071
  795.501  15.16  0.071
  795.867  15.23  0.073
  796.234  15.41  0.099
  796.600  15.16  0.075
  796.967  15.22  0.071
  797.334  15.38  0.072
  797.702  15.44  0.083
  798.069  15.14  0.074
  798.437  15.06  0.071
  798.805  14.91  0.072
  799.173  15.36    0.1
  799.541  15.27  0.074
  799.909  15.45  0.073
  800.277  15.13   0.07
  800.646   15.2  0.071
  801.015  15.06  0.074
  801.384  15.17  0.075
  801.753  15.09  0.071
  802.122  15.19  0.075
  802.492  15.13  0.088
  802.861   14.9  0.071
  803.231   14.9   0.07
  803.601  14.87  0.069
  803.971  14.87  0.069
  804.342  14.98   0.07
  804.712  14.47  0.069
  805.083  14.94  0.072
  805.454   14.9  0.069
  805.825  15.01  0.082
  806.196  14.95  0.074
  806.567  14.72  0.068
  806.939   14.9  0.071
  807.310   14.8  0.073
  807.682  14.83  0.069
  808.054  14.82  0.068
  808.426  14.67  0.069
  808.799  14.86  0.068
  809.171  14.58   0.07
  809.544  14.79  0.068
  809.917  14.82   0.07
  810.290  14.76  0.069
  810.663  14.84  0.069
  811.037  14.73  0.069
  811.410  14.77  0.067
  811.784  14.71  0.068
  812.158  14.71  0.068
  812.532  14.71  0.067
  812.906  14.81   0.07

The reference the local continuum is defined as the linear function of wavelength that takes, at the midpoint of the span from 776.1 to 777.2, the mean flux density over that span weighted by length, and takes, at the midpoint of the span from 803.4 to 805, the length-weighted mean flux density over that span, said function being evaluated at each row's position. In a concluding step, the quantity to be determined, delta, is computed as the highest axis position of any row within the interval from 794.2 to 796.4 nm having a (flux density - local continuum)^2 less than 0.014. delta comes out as 795.867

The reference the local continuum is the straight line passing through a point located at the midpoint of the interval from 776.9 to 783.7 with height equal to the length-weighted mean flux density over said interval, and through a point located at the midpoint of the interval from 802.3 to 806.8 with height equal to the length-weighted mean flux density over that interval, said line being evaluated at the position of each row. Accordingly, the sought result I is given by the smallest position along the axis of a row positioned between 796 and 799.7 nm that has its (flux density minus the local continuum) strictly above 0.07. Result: 796.234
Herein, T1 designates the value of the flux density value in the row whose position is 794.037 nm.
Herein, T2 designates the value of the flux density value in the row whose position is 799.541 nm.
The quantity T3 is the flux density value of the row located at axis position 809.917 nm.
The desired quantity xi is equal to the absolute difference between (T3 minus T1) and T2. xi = 15.6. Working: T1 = 15.19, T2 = 15.27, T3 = 14.82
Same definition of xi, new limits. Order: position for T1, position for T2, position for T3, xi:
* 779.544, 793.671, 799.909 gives 15.0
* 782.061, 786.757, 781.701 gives 15.9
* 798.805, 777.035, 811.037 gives 16.2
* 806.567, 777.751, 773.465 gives 14.8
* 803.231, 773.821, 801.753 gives 15.7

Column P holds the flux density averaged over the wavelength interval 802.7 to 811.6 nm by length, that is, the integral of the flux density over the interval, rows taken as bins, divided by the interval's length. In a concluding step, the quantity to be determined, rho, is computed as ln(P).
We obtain 2.70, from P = 14.8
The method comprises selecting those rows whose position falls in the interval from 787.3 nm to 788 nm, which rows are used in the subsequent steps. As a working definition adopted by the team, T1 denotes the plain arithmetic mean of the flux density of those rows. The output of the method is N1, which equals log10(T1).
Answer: 1.19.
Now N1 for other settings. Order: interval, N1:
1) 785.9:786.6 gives 1.19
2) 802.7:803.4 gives 1.17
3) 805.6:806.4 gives 1.18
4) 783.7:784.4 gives 1.20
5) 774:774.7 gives 1.20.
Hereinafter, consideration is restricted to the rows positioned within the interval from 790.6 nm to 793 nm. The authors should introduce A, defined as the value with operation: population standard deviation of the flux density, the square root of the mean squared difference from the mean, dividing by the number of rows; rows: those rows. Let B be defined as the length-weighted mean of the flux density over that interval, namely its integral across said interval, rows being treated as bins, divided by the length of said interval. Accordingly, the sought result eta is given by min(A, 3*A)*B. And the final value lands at 3.09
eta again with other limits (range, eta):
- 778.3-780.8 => 1.91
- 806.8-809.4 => 1.55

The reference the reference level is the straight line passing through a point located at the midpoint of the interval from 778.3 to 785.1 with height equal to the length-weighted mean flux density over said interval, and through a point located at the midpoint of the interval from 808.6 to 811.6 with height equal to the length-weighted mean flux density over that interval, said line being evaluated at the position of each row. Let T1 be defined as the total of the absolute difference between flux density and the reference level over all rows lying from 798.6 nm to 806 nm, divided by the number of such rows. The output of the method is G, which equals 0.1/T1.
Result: 0.76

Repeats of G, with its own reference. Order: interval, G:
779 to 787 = 0.99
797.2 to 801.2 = 0.64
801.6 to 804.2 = 0.96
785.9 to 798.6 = 0.86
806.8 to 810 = 1.53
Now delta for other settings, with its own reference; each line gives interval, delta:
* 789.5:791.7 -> 791.481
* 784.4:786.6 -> 786.395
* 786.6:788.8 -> 788.571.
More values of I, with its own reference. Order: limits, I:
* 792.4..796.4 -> 792.575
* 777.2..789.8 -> 777.751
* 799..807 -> 799.173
